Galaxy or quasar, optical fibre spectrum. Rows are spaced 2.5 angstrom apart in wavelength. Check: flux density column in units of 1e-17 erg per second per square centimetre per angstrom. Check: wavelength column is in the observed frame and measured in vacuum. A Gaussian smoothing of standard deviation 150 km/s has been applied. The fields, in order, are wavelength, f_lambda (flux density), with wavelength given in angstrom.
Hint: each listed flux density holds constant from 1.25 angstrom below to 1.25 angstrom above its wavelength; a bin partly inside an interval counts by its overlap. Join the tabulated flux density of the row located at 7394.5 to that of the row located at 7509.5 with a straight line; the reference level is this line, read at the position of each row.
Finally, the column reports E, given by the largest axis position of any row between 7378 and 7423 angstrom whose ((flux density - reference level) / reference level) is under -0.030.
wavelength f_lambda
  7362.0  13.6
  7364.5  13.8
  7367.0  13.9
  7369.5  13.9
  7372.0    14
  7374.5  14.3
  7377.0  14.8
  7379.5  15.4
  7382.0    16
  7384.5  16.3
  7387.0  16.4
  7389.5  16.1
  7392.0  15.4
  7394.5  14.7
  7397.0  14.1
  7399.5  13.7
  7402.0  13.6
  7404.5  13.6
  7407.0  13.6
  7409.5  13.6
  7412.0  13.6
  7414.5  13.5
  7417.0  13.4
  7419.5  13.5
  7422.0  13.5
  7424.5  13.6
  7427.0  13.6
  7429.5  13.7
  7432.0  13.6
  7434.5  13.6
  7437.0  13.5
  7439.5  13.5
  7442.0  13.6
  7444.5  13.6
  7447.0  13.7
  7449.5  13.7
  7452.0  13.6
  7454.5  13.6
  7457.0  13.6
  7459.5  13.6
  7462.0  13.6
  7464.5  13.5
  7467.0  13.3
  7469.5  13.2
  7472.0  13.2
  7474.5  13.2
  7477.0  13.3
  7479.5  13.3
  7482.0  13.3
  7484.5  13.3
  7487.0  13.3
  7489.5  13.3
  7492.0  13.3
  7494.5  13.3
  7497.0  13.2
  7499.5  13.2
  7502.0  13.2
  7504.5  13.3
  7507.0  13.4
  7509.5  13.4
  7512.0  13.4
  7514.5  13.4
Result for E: 7422.0 angstrom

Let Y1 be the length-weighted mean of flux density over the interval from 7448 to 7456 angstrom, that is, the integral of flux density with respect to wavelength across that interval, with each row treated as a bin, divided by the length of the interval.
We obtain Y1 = 13.6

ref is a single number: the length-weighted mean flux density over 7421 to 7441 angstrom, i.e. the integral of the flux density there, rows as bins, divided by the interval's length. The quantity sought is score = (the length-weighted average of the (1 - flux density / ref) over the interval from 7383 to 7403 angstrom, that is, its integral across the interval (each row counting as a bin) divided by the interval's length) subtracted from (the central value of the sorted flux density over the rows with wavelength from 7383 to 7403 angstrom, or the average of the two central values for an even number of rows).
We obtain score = 15.2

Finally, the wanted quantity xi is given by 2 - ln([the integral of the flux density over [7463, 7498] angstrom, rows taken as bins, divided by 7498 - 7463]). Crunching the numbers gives -0.587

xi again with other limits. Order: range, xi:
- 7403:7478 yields -0.604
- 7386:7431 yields -0.643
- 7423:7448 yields -0.610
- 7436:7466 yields -0.609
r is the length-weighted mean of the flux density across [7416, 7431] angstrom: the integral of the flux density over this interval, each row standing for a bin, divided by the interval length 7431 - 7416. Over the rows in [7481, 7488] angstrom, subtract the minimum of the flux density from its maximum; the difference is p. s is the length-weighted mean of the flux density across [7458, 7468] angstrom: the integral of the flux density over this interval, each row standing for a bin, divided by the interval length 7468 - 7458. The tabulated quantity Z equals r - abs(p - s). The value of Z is 0.05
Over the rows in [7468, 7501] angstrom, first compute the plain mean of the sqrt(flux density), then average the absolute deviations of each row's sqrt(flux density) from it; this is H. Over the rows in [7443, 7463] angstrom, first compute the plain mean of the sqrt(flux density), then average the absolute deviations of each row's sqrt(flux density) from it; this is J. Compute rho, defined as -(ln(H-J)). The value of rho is 6.6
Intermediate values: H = 0.007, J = 0.005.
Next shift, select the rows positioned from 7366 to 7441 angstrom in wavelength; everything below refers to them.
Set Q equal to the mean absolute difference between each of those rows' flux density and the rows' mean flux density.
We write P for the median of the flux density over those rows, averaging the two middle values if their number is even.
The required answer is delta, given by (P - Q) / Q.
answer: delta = 17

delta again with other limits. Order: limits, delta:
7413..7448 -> 195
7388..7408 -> 17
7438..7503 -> 79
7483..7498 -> 478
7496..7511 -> 158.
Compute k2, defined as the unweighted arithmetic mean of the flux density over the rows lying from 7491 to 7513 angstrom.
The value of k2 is 13.3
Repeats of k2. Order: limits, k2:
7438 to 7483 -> 13.5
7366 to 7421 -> 14.4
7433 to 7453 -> 13.6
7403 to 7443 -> 13.6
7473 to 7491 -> 13.3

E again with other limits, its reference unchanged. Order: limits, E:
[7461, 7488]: 7479.5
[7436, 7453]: 7452.0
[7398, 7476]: 7474.5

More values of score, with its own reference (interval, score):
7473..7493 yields 13.3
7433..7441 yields 13.5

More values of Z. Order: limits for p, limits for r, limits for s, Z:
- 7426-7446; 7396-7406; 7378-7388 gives -2.05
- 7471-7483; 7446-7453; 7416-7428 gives 0.25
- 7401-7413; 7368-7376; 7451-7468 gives 0.54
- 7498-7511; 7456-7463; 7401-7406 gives 0.20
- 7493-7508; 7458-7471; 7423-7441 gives 0.05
